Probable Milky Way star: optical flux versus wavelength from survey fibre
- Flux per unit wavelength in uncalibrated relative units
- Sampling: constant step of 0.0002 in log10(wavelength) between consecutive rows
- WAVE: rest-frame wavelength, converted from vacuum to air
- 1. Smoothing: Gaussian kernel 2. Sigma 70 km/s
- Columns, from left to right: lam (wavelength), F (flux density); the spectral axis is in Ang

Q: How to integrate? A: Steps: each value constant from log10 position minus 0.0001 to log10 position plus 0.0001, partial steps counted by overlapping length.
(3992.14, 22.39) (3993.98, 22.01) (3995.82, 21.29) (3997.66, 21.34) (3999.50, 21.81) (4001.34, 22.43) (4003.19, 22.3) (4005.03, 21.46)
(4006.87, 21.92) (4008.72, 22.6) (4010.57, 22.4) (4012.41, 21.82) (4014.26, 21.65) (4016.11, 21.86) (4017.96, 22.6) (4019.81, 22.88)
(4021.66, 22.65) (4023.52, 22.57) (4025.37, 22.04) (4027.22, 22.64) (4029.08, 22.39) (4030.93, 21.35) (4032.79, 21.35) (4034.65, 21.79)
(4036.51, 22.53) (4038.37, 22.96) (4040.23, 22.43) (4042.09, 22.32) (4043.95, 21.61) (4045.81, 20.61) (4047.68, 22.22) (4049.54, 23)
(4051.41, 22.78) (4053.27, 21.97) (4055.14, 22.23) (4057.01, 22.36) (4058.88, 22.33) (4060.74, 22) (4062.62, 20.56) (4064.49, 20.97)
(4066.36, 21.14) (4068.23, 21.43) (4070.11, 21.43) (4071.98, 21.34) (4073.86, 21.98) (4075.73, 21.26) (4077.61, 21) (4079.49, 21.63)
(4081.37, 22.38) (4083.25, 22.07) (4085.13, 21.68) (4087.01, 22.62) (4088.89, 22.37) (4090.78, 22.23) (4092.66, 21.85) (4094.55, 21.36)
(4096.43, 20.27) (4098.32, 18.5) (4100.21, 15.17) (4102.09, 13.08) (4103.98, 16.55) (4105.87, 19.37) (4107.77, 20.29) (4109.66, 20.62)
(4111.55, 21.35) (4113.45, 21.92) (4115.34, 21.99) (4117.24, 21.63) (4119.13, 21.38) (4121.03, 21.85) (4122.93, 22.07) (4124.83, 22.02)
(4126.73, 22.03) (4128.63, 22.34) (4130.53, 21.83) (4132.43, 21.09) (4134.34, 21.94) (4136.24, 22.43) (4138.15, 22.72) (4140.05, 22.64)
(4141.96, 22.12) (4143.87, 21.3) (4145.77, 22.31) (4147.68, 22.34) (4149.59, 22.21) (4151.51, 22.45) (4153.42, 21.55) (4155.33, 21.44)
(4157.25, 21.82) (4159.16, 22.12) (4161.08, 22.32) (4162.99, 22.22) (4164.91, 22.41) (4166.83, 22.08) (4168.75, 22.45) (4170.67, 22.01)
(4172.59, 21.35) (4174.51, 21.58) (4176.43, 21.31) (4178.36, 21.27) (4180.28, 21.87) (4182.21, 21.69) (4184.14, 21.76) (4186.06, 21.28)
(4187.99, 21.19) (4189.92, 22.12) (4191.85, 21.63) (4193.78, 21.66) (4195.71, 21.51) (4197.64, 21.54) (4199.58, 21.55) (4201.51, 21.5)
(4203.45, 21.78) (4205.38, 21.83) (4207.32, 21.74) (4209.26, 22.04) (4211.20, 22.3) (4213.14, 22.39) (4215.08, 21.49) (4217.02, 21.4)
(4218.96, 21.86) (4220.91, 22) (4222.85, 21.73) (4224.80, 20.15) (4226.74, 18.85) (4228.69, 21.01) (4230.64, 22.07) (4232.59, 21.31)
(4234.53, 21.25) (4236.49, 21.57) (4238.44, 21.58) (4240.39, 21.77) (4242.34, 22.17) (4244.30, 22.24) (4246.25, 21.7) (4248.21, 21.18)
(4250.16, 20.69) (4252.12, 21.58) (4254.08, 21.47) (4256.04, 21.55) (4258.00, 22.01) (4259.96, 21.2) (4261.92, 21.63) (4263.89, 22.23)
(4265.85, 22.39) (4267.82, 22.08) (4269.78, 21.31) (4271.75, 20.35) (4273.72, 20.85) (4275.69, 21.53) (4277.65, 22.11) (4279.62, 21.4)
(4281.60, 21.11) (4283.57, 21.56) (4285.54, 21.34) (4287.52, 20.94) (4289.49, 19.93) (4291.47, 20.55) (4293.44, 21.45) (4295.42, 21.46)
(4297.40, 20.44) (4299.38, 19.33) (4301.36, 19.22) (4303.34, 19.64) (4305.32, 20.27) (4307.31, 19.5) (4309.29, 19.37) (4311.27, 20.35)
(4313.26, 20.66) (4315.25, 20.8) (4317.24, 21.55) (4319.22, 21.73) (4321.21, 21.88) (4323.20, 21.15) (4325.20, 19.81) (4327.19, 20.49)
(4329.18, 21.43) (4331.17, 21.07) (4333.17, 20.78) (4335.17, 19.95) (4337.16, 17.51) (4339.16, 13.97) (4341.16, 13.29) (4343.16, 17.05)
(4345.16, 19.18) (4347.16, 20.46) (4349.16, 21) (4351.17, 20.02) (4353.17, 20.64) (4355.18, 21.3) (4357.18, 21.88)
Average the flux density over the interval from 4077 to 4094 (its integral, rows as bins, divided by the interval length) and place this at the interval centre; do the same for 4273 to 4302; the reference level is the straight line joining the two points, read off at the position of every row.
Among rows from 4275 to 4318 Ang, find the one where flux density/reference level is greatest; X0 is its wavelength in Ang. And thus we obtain 4277.65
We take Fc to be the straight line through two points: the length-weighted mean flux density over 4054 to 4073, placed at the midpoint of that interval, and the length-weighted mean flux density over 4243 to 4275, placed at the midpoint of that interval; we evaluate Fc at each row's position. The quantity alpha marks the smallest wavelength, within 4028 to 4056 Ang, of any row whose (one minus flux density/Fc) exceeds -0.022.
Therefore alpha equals 4030.93 Ang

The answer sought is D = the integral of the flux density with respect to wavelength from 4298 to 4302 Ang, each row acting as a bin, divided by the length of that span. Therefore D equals 19.4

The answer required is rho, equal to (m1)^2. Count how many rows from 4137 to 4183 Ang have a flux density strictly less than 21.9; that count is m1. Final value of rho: 100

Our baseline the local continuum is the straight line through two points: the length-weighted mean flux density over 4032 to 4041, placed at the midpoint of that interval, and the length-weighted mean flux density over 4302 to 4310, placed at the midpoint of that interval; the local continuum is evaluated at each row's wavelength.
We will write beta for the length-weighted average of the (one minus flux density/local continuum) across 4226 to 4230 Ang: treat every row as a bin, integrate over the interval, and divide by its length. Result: 0.012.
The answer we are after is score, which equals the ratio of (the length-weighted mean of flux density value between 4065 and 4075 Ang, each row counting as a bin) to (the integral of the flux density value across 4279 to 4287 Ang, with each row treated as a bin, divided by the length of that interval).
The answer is 1.01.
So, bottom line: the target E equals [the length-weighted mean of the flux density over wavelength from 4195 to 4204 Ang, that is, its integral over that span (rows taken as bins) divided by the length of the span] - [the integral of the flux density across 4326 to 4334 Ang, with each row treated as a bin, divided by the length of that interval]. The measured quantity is 0.6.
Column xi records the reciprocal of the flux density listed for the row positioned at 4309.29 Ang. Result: 0.052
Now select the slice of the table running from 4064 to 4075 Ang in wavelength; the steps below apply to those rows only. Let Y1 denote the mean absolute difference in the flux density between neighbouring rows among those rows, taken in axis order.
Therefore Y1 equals 0.24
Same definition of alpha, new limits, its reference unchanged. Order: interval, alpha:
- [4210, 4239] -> 4215.08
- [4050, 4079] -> 4053.27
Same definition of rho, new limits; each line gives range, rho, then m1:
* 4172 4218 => 400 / 20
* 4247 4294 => 361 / 19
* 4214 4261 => 361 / 19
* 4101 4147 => 144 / 12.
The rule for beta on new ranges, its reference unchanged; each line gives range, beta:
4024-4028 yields -0.002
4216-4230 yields -0.027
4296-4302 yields -0.003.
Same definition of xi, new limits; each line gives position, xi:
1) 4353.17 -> 0.048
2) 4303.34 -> 0.051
